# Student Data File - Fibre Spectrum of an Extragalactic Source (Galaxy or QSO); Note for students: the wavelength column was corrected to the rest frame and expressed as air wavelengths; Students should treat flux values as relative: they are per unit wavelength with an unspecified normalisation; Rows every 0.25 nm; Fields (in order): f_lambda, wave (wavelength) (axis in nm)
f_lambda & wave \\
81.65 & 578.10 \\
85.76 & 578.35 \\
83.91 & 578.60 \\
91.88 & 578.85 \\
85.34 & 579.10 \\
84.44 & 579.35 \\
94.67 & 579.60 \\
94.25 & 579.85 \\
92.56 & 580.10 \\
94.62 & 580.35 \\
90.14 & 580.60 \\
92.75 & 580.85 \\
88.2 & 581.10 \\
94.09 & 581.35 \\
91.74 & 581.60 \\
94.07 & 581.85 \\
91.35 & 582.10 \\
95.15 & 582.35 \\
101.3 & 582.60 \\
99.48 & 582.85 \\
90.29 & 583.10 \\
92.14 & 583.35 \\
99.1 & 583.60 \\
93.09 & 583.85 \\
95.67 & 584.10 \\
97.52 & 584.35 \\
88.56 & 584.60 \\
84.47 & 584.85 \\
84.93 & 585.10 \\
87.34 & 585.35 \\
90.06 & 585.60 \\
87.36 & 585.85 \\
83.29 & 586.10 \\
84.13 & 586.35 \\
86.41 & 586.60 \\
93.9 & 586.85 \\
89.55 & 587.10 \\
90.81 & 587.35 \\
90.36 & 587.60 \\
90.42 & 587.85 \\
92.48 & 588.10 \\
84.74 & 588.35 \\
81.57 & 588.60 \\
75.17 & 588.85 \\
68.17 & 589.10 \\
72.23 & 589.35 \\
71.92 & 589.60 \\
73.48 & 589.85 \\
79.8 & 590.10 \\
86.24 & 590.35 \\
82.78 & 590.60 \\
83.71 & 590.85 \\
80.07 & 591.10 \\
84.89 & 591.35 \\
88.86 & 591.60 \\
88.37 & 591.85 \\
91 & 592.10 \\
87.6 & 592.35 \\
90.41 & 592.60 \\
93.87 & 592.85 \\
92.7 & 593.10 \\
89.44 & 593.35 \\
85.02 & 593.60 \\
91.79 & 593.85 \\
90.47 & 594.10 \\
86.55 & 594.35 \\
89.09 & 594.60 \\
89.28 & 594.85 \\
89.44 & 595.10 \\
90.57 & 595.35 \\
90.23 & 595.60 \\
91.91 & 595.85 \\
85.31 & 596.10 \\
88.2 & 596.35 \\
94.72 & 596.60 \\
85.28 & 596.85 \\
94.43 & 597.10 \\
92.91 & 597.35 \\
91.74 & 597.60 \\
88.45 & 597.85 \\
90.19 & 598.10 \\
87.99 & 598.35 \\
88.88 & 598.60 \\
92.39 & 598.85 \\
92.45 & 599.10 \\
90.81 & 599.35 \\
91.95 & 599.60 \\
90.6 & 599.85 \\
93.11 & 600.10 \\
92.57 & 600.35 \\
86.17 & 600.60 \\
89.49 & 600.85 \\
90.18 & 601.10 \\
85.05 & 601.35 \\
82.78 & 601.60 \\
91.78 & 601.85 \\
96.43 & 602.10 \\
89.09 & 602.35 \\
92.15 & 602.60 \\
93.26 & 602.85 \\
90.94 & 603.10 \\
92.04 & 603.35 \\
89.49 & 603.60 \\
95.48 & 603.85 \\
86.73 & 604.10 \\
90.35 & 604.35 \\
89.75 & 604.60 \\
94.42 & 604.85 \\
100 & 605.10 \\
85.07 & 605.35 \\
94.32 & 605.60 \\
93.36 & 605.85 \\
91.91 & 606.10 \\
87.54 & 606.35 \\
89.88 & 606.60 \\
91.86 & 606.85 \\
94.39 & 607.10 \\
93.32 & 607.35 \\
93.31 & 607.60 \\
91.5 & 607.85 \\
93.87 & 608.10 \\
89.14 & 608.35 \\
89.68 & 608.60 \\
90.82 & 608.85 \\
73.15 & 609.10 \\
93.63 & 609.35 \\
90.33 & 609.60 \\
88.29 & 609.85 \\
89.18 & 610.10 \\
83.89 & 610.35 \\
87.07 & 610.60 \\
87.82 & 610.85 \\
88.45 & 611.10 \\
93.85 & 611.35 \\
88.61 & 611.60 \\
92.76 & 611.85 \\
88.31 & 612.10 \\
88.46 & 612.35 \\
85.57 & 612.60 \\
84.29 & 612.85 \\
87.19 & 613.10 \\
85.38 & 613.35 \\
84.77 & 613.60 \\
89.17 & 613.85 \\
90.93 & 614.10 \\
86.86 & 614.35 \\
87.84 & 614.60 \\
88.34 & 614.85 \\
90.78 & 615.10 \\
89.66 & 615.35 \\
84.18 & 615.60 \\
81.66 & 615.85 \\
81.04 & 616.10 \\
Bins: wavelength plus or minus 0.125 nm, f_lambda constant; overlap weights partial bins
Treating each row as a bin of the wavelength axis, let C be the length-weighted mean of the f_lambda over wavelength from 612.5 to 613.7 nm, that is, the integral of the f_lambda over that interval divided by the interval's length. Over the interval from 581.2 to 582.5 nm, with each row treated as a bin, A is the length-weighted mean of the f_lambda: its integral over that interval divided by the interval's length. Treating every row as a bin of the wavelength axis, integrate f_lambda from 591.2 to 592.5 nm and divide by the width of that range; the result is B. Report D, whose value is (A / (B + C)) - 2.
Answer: -1.46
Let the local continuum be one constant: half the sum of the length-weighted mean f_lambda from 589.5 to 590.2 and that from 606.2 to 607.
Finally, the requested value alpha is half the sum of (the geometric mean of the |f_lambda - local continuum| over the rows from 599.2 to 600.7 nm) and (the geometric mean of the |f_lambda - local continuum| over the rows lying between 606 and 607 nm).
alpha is 7.8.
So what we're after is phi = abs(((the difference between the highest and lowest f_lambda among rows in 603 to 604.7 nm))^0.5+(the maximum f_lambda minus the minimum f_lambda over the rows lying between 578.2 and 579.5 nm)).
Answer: 10.9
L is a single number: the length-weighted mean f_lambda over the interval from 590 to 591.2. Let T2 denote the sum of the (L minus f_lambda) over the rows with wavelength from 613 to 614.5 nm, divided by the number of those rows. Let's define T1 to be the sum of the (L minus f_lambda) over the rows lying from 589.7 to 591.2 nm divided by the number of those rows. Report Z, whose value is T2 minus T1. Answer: -6.4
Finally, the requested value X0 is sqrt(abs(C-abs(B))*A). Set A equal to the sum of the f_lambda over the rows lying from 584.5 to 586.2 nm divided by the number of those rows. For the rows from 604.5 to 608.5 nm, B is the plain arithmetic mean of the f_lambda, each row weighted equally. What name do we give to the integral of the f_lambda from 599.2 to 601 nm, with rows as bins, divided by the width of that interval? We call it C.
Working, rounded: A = 87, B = 92.1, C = 90.7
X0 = 11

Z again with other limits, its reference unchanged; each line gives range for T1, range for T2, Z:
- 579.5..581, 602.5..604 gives 0.9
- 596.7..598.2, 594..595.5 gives 1.3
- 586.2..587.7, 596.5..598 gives -2.1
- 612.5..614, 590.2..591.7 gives 1.6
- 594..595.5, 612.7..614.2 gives 2.3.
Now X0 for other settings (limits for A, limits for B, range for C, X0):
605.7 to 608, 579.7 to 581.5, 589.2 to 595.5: 24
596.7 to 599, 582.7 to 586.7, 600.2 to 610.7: 3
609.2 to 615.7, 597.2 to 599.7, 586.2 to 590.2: 26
